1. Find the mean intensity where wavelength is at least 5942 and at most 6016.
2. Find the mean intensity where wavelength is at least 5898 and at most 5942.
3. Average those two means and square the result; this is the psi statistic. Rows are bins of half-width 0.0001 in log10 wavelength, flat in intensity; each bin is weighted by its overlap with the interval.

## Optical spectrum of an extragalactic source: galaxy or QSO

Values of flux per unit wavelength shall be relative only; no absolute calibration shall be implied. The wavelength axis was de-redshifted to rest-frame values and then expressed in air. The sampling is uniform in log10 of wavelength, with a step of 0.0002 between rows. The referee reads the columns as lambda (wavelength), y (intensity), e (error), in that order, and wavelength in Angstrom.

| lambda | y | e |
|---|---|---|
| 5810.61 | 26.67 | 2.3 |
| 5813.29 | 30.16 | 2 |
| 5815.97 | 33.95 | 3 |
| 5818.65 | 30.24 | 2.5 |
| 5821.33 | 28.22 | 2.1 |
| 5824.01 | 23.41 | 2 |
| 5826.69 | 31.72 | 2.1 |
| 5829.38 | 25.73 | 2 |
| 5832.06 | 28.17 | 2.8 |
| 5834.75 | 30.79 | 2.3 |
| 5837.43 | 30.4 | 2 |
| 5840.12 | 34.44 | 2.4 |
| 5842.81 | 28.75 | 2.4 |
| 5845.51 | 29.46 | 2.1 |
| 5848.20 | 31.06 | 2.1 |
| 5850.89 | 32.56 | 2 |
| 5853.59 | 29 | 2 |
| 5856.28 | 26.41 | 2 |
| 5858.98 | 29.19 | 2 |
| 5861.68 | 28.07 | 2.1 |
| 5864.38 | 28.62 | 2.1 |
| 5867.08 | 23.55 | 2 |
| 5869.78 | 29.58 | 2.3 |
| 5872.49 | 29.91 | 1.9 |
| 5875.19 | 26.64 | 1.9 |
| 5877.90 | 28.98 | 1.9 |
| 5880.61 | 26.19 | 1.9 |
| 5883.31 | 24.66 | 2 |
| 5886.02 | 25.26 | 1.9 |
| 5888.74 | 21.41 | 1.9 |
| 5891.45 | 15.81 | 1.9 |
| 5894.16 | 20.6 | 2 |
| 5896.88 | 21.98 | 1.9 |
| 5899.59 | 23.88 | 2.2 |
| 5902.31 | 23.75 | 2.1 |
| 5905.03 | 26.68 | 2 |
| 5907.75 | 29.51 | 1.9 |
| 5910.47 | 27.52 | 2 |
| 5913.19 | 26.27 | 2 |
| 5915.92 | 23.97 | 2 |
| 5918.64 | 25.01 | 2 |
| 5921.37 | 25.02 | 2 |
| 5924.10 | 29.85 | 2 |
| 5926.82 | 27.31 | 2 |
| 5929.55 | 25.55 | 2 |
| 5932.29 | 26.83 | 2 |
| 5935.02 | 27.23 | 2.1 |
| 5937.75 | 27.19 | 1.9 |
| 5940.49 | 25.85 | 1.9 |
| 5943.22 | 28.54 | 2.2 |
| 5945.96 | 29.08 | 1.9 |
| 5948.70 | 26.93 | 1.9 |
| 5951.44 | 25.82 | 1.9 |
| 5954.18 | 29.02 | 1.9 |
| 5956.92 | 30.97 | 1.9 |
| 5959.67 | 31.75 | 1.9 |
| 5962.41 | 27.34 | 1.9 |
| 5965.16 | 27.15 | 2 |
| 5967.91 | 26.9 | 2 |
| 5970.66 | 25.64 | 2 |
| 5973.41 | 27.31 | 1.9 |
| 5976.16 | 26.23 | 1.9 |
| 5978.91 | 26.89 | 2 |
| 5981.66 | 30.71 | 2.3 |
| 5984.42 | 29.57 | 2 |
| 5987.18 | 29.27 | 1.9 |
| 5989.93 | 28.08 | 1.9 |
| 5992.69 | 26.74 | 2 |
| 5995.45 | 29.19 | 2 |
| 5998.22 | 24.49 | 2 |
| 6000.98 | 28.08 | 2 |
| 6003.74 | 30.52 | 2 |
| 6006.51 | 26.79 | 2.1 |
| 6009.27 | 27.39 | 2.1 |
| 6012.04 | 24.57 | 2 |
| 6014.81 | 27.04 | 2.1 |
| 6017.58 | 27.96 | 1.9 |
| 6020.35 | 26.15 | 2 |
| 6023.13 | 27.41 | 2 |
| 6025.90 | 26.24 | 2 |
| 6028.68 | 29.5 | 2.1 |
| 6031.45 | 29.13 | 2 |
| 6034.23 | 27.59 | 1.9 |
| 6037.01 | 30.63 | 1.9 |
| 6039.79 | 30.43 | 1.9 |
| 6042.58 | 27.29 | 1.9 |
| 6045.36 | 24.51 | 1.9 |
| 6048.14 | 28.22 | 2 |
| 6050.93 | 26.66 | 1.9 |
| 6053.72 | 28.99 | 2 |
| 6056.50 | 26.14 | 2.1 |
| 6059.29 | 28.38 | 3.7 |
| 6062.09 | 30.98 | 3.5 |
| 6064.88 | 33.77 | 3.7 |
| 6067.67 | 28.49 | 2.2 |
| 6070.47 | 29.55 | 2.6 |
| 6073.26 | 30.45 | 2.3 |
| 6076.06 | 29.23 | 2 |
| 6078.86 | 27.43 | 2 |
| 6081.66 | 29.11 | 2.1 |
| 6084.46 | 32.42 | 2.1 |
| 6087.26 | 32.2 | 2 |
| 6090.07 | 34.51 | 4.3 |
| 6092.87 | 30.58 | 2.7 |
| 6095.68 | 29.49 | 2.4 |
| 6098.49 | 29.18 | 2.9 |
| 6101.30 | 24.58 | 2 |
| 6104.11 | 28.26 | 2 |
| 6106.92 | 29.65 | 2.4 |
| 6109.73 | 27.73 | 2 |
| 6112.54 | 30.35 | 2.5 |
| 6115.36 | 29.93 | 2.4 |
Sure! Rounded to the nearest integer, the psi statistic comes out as 734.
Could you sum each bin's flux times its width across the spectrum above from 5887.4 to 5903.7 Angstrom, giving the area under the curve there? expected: 346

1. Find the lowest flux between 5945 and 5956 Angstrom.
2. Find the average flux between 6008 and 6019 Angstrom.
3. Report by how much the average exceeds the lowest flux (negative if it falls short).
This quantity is 0.9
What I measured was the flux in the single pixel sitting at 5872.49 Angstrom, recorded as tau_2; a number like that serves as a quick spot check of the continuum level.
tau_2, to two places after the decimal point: 29.91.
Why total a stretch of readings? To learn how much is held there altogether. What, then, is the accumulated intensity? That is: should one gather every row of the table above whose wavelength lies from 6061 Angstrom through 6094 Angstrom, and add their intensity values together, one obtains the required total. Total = 369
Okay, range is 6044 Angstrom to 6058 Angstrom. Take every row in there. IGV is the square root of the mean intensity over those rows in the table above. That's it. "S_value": 5.19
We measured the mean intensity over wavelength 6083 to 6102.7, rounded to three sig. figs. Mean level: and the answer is 30.4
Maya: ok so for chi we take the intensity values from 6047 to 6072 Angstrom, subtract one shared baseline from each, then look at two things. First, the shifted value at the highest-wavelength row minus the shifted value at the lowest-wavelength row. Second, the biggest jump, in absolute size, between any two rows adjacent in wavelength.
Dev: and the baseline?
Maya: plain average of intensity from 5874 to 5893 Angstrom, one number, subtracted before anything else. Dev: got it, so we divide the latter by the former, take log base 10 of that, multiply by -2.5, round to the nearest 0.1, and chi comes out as -1.5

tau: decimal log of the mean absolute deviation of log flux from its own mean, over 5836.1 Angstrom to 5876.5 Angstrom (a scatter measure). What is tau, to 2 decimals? -1.58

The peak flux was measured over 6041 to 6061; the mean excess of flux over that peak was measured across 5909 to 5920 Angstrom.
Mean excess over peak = -3.3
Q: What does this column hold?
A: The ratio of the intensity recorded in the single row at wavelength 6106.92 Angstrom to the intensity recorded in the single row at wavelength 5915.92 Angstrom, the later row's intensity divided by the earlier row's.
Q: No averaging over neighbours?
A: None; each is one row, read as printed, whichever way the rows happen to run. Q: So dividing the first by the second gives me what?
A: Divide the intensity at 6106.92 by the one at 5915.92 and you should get 1.24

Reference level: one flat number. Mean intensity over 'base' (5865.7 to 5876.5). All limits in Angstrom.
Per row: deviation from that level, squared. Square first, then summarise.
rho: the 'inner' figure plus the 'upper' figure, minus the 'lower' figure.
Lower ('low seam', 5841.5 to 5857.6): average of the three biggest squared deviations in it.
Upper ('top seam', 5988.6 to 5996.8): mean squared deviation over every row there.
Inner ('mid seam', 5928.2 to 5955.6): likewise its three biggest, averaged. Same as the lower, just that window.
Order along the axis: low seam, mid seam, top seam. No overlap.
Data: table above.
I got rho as -10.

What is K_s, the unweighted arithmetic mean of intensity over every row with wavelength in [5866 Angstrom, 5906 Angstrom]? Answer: 24.6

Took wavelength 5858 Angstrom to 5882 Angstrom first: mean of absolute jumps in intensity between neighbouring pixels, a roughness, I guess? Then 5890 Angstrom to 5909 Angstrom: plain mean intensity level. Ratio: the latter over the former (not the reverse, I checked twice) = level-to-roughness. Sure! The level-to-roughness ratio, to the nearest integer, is 9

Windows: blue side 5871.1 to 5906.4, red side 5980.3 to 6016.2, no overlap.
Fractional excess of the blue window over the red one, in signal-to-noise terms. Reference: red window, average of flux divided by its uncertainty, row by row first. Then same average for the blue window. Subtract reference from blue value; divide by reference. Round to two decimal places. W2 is -0.10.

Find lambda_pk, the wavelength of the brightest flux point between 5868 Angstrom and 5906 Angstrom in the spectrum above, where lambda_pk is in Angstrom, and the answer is 5872.49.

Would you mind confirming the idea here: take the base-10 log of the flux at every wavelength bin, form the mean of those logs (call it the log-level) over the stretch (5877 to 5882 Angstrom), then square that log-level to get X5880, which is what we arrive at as 2.07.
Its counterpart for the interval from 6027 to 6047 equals 2.11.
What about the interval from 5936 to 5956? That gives 2.07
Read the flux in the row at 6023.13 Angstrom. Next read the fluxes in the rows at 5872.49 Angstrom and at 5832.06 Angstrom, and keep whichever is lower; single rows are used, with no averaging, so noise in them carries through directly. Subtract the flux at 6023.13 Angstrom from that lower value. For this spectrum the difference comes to 1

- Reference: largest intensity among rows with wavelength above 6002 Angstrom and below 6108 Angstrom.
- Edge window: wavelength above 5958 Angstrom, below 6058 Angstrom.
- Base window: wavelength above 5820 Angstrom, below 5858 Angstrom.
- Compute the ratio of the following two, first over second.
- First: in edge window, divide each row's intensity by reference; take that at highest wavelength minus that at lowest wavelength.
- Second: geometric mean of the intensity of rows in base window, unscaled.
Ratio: -0.006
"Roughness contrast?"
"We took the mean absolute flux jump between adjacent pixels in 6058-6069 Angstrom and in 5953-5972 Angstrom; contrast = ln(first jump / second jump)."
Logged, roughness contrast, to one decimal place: 0.9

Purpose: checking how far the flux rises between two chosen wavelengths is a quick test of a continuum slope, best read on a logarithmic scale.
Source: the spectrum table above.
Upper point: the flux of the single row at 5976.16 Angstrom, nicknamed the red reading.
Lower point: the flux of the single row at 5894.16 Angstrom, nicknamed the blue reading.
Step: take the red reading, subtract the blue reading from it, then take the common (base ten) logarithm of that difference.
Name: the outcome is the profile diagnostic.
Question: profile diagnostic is 0.8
